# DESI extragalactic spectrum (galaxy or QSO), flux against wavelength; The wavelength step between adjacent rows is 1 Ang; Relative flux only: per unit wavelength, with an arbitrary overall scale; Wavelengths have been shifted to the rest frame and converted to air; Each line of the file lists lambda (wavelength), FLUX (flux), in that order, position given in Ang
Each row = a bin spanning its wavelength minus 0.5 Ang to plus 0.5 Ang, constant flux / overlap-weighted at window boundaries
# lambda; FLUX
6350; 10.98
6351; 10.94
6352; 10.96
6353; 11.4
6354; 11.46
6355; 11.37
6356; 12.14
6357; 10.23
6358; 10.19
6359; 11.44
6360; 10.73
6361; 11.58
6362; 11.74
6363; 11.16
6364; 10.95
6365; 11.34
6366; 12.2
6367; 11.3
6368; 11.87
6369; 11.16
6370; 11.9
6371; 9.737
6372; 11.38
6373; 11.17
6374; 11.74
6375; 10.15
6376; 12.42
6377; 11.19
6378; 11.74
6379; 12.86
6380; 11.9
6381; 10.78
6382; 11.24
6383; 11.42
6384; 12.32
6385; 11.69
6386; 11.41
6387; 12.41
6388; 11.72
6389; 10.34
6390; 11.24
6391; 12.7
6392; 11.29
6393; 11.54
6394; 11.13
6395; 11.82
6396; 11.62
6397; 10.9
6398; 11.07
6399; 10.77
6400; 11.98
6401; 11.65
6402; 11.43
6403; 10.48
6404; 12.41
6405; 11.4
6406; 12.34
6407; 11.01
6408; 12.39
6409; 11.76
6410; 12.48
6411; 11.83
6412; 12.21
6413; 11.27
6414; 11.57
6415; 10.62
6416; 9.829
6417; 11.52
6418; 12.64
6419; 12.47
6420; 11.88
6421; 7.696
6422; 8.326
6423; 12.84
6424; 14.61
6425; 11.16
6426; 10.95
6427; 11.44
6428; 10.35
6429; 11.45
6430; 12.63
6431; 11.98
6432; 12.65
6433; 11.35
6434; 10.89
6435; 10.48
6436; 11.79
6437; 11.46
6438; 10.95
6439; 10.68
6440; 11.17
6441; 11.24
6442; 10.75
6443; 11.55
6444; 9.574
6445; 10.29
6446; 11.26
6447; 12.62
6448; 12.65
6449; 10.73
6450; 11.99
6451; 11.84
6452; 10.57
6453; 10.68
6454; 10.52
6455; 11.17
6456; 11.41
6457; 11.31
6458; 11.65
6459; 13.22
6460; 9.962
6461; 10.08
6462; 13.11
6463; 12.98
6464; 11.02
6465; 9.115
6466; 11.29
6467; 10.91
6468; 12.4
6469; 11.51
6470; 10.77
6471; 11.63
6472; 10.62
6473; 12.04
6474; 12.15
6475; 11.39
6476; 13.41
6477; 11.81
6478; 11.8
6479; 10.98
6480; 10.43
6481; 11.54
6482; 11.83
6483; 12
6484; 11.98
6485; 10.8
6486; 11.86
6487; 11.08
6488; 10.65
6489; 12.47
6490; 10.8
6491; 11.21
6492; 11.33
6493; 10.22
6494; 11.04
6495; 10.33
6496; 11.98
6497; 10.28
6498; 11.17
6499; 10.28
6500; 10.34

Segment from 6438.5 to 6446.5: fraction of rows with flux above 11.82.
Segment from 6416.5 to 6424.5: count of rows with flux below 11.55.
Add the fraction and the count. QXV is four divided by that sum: 1.33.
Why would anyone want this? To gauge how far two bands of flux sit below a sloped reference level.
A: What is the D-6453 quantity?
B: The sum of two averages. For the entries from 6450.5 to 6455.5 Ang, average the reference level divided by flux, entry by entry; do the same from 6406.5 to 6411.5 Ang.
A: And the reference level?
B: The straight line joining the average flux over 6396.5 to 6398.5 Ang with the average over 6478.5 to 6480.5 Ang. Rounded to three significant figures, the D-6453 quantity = 1.91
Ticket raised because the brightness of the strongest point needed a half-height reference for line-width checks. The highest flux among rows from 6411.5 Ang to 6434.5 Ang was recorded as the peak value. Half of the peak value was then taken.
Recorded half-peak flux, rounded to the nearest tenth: 7.3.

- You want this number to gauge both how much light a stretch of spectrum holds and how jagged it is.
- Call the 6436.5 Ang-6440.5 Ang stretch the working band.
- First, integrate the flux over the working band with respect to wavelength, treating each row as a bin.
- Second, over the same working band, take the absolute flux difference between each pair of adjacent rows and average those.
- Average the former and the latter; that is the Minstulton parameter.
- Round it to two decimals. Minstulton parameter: 22.34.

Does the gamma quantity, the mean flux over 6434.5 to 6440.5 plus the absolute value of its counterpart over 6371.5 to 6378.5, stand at 22.5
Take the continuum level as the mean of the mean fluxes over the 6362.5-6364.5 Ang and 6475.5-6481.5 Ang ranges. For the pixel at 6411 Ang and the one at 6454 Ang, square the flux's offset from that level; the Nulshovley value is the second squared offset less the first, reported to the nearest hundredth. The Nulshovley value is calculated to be 0.48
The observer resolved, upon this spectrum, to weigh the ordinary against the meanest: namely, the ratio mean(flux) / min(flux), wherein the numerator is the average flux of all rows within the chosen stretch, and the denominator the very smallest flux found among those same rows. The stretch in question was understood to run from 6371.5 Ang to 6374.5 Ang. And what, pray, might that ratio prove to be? 1.02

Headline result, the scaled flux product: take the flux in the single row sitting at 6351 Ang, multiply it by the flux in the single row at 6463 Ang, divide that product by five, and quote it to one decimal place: 28.4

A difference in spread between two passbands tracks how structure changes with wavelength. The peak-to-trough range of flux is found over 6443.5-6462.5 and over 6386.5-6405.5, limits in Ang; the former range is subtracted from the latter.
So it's -1.3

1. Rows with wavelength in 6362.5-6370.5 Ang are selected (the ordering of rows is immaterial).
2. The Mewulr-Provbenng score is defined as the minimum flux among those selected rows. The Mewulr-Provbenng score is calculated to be 10.95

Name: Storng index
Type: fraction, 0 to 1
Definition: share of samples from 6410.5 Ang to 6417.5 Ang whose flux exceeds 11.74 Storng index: 0.29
